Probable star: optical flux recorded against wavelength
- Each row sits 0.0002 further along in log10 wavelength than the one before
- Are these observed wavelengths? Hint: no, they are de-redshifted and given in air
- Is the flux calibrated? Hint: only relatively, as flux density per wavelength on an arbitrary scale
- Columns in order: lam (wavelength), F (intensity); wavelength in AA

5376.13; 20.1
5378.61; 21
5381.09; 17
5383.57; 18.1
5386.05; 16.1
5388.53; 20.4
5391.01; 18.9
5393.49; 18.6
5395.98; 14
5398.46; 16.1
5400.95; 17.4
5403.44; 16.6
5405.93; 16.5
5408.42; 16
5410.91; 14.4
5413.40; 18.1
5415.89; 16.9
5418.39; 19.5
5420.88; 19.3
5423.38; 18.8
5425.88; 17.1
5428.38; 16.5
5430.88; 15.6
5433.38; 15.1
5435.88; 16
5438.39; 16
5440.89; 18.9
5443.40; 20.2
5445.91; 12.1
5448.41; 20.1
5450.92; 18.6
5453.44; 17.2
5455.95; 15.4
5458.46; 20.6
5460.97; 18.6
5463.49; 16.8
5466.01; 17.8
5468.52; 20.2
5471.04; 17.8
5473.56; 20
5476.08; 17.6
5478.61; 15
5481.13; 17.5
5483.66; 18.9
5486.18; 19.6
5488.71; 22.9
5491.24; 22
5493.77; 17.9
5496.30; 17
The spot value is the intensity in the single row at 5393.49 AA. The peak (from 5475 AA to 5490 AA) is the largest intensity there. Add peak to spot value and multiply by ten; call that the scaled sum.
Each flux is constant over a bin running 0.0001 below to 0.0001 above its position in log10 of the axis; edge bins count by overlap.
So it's 415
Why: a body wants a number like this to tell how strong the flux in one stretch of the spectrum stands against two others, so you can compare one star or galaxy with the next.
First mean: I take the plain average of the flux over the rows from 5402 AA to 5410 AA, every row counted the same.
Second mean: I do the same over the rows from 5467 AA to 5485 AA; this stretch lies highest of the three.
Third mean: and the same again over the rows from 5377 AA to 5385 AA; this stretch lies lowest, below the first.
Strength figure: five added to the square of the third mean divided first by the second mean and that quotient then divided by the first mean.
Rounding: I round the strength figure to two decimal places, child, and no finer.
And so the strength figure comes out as 6.18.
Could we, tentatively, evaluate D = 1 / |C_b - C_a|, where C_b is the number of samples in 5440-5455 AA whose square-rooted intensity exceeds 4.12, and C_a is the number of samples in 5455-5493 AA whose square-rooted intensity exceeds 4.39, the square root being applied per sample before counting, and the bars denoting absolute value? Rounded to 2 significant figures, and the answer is 1.0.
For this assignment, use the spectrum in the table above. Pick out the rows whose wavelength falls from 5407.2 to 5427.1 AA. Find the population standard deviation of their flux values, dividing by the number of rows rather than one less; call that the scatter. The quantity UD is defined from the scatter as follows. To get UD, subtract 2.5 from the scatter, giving -0.85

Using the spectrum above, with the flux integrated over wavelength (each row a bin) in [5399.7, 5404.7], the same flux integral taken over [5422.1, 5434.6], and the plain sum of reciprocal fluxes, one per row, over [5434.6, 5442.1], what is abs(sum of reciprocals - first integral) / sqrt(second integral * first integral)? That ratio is 0.64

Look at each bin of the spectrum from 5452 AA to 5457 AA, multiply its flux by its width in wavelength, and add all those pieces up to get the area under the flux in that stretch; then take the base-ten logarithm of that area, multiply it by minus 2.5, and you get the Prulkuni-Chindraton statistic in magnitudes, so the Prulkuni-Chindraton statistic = -4.78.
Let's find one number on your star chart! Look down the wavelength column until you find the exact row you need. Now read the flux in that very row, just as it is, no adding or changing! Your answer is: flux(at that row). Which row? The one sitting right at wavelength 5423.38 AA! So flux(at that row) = 18.8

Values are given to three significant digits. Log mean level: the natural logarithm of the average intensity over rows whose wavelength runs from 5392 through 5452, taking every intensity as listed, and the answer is 2.83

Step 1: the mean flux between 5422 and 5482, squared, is 306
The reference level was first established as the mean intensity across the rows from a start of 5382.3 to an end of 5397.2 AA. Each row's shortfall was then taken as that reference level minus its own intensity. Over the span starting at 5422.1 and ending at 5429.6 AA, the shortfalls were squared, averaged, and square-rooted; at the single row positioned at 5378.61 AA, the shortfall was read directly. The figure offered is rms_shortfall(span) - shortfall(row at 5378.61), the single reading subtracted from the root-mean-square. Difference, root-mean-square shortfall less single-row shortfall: 4.3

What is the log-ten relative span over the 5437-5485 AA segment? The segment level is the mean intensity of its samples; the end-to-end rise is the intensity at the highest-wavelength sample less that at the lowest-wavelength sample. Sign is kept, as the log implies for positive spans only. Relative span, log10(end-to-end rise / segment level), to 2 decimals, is -0.79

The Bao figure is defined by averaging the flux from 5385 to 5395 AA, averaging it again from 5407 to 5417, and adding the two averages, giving 35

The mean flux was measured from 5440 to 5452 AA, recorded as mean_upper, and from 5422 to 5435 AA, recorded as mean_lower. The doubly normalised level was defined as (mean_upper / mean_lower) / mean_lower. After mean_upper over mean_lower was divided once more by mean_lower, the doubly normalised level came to 0.065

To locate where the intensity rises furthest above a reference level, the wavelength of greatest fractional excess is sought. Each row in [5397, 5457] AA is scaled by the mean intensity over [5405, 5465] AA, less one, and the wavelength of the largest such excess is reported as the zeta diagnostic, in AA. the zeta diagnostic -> 5443.40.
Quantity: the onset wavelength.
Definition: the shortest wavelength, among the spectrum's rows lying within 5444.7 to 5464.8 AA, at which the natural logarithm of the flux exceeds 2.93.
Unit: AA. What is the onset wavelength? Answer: 5448.41 AA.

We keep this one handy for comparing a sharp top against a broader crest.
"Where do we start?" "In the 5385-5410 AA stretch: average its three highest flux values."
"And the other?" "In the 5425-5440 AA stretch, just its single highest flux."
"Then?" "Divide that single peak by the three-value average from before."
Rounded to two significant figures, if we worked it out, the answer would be 0.89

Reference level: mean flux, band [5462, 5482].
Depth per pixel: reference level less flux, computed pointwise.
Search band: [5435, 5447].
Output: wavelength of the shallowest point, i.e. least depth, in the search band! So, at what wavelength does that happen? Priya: 5443.40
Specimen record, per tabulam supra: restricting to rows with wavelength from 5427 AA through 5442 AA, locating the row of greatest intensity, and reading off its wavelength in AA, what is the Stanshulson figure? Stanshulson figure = 5440.89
